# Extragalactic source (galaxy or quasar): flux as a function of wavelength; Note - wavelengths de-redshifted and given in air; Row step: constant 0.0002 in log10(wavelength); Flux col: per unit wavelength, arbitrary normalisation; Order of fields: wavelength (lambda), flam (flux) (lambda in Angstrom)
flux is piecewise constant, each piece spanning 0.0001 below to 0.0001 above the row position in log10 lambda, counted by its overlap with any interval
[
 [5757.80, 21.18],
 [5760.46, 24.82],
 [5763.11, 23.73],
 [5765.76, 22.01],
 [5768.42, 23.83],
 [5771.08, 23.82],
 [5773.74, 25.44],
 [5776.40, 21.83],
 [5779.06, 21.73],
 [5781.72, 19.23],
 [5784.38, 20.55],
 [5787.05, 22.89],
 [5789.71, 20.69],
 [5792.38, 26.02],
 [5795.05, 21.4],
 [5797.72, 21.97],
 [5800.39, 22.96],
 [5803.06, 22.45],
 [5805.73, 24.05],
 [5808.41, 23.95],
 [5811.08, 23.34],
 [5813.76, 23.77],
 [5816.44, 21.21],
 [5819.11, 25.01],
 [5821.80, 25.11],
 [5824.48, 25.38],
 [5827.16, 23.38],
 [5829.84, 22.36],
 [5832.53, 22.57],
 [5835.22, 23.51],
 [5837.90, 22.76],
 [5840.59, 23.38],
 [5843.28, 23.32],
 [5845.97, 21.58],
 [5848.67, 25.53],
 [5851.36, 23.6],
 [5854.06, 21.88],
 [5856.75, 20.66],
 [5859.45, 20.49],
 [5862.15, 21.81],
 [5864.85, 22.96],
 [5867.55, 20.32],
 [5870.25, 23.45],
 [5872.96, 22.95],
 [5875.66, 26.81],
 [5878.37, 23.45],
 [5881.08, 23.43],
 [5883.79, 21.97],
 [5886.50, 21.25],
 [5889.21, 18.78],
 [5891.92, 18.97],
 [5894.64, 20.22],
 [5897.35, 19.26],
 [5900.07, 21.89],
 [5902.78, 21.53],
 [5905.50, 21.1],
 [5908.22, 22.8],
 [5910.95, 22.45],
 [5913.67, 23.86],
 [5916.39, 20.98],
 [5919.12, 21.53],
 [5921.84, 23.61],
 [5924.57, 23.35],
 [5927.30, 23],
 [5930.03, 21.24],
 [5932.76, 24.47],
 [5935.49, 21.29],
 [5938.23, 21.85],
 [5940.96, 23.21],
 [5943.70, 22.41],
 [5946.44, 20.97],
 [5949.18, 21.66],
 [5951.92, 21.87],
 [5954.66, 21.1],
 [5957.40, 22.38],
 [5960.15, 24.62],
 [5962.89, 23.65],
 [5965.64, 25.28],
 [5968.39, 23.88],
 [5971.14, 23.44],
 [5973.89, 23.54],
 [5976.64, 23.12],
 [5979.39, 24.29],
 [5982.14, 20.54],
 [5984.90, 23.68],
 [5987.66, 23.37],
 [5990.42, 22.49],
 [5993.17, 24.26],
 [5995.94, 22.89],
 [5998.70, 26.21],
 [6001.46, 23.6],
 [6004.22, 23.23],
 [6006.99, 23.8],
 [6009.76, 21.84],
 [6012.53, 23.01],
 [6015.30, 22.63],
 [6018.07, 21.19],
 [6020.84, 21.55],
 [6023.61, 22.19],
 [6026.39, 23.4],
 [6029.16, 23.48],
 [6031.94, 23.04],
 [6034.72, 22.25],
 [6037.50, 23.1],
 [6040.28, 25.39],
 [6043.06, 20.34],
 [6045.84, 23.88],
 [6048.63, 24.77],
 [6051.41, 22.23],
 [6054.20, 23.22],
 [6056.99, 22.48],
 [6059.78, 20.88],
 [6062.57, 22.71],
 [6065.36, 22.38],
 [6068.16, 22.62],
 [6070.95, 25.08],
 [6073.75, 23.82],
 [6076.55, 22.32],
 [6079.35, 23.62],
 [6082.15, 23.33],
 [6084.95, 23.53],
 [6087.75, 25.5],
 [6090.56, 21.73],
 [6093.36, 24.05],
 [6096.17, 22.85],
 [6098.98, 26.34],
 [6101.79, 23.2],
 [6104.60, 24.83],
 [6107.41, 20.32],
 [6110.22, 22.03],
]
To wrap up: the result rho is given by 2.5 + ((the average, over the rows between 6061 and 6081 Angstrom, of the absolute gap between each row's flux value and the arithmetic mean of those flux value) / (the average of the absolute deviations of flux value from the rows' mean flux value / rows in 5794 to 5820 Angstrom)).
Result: 3.3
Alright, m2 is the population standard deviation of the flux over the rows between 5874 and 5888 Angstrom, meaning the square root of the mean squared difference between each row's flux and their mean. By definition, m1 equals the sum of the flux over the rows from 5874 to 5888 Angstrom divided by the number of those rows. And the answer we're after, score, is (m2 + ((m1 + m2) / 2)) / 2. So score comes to 7.3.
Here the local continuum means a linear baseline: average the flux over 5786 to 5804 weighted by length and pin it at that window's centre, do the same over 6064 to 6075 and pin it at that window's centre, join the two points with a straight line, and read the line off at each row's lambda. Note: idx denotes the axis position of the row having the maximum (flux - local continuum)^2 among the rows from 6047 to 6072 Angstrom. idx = 6059.78 Angstrom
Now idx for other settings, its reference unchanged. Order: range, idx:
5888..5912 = 5889.21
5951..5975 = 5965.64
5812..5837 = 5824.48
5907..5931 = 5916.39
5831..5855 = 5848.67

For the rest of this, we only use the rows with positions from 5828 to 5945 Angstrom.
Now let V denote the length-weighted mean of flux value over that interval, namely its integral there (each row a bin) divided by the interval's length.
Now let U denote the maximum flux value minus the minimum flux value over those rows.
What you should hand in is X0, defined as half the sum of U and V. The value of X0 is 15.2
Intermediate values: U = 8.0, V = 22.3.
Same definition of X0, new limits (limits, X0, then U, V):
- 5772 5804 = 14.5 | 6.8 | 22.3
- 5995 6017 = 13.9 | 4.4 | 23.4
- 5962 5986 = 14.1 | 4.7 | 23.5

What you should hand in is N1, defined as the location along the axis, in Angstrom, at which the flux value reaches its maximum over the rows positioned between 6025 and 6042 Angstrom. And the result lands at 6040.28 Angstrom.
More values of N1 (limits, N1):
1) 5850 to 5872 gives 5851.36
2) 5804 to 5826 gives 5824.48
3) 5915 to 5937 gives 5932.76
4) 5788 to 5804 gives 5792.38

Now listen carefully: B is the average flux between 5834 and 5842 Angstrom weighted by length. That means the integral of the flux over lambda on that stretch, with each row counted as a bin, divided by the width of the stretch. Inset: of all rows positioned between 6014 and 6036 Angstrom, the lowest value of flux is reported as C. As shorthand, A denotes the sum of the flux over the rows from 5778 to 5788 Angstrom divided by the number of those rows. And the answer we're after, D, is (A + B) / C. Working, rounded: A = 21.1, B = 23.2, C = 21.19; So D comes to 2.09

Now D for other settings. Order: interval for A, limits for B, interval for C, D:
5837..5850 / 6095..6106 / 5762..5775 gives 2.16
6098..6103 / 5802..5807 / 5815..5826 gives 2.27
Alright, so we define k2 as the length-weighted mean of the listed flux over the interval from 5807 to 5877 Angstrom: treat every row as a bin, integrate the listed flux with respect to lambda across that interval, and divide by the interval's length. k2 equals 23.1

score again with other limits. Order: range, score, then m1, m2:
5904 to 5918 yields 6.4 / 22.24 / 1.1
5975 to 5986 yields 6.8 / 22.91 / 1.4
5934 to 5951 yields 6.0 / 21.90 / 0.7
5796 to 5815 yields 6.4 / 23.21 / 0.7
